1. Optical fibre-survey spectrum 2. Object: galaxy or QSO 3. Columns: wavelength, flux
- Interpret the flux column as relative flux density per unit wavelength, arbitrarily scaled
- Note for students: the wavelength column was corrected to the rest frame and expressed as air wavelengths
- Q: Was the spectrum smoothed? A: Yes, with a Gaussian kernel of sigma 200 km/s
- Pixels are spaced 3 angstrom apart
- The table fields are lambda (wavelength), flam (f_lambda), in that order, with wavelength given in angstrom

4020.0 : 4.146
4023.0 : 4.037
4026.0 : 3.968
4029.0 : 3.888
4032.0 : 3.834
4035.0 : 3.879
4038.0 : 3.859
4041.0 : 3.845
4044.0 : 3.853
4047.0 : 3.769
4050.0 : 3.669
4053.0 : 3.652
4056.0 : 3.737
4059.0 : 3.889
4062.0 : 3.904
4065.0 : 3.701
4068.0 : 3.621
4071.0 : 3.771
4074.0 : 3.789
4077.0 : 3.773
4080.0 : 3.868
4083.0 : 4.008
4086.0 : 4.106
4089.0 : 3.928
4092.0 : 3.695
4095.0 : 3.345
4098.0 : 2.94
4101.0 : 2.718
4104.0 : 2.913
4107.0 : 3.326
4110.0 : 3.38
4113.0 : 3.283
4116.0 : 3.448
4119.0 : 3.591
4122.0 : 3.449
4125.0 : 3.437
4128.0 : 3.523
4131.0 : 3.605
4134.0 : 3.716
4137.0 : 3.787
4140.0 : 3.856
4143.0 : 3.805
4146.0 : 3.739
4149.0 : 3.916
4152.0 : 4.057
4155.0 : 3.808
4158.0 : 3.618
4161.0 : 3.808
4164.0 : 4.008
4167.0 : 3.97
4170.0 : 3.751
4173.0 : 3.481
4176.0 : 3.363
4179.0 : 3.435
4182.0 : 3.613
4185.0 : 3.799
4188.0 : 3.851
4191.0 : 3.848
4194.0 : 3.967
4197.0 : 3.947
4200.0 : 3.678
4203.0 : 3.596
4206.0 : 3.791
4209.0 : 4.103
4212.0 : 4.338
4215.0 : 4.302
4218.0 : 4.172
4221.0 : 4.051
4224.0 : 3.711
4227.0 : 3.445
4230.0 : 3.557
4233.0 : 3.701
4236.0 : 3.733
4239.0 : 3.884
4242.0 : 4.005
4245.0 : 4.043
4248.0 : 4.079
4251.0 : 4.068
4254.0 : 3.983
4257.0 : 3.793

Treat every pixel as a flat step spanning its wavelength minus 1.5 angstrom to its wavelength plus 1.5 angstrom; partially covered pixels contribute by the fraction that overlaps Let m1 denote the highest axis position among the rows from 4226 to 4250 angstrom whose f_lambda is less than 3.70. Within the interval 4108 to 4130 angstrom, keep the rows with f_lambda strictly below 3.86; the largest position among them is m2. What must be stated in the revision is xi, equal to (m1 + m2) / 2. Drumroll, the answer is 4179.0 angstrom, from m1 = 4230.0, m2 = 4128.0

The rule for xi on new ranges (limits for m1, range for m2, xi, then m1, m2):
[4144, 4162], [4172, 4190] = 4173.0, 4158.0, 4188.0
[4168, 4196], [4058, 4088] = 4129.5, 4182.0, 4077.0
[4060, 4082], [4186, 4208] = 4137.0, 4068.0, 4206.0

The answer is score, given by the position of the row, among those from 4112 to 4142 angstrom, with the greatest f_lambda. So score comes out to 4140.0 angstrom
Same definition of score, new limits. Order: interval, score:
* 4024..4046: 4026.0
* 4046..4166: 4086.0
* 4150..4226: 4212.0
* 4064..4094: 4086.0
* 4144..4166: 4152.0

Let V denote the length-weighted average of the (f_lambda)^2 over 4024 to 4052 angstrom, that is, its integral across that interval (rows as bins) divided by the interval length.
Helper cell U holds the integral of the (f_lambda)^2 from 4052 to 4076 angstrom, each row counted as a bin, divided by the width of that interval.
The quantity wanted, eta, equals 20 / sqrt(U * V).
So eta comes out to 1.38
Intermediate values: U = 14.2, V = 14.8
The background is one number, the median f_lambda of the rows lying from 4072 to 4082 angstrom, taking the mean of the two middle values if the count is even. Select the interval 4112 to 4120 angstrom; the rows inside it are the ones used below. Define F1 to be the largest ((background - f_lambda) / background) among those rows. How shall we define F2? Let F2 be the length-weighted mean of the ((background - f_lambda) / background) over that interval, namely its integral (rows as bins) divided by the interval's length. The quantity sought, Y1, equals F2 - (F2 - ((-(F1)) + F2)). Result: -0.04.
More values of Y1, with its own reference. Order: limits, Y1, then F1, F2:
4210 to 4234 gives -0.12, 0.09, -0.03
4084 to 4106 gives -0.18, 0.28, 0.11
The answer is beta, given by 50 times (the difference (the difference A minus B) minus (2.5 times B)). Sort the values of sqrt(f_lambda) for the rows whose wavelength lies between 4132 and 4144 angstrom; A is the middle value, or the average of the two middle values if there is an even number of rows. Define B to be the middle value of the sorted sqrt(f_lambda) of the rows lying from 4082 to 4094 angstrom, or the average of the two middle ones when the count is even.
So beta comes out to -251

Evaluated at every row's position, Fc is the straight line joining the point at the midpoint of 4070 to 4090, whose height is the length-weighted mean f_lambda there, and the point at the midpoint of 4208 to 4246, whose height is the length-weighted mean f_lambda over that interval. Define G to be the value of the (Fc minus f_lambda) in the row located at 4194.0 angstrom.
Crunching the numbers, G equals -0.05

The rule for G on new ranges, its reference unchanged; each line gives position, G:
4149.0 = -0.01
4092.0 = 0.20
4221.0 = -0.13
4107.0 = 0.57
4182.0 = 0.30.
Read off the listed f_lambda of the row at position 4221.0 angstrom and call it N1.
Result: 4.051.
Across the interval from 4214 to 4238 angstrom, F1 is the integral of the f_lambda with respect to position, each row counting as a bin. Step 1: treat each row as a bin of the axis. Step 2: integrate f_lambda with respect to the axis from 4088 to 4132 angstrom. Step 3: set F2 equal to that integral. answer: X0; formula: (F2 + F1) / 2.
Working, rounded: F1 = 92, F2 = 148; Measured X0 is 120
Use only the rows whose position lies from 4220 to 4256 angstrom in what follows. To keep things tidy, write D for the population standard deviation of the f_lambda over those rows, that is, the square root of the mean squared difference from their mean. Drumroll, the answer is 0.209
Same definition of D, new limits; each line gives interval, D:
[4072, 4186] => 0.314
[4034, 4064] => 0.088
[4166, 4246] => 0.254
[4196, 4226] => 0.252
